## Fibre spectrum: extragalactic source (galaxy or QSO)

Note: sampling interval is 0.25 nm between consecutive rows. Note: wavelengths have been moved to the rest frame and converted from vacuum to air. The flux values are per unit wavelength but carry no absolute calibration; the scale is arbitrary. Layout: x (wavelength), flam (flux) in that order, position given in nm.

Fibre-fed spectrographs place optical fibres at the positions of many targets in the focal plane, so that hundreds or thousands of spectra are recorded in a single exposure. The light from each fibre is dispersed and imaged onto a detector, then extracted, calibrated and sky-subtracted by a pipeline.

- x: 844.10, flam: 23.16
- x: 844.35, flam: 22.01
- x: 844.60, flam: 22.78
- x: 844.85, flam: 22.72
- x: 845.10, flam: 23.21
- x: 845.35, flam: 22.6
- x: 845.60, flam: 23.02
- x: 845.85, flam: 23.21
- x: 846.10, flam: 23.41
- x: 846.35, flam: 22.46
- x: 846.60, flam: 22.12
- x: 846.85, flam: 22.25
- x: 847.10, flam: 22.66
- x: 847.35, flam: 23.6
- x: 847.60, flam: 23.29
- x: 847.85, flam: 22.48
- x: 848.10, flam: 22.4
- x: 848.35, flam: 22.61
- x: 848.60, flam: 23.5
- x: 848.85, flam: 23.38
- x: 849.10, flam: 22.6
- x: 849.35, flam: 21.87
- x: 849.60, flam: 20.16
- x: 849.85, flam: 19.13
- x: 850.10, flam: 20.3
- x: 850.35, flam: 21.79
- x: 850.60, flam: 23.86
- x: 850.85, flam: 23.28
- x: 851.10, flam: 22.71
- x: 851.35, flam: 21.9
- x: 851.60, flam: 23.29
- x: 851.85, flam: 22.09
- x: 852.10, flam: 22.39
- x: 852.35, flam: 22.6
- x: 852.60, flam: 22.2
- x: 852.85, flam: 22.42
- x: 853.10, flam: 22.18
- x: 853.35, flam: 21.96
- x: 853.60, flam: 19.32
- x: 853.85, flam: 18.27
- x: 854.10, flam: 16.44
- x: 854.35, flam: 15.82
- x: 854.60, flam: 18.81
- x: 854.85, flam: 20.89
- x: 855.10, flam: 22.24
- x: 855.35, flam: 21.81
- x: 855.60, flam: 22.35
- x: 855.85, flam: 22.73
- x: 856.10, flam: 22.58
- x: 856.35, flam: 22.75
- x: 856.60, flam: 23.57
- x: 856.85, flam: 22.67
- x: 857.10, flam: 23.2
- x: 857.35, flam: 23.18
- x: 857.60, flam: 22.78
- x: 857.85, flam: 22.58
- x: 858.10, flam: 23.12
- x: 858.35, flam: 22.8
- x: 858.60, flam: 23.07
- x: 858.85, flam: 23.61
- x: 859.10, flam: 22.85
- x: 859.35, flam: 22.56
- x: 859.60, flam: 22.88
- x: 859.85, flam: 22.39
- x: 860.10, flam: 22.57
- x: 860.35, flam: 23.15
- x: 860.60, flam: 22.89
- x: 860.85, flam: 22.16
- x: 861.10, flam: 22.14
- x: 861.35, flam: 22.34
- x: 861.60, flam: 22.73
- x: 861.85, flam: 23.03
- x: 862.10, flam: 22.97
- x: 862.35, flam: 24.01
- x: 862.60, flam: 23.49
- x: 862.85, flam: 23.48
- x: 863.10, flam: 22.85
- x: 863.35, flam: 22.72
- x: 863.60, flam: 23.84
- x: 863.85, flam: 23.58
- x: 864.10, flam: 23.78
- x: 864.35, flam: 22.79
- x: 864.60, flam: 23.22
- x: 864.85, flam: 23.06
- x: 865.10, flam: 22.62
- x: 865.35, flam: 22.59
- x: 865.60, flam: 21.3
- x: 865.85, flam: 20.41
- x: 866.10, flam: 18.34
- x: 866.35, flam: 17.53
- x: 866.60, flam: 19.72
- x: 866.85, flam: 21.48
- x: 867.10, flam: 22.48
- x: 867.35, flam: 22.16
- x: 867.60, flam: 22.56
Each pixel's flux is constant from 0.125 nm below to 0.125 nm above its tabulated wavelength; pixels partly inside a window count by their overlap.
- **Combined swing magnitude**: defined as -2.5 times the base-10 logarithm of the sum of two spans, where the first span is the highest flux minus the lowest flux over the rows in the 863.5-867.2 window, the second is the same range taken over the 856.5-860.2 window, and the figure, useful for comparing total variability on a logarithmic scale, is -2.19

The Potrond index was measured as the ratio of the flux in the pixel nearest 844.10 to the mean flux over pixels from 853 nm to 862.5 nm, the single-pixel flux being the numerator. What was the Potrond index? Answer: 1.05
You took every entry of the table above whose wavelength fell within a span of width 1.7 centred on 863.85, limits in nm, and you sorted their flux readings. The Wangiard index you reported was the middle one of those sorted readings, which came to 23.2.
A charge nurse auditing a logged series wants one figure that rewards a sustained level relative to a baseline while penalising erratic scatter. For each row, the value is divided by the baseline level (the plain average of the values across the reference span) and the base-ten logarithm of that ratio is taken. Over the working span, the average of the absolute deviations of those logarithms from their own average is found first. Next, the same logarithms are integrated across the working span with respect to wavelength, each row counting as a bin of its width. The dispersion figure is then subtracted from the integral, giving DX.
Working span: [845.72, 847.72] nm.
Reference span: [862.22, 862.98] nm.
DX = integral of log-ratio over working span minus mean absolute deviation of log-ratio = -0.039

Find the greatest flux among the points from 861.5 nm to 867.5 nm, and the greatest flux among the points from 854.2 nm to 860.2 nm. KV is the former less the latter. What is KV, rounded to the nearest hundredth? 0.40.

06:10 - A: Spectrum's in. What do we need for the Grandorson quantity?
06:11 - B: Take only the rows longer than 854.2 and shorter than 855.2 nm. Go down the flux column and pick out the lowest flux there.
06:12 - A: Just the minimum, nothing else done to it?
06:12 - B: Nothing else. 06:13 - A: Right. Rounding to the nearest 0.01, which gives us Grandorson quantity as 15.82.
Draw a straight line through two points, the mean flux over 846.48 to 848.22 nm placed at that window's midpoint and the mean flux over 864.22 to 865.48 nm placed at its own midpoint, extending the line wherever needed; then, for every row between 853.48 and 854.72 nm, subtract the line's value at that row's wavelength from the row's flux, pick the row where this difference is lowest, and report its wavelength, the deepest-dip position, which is 854.35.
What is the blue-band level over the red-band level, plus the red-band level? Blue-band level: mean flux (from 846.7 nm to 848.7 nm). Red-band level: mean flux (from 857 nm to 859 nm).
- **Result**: 24.0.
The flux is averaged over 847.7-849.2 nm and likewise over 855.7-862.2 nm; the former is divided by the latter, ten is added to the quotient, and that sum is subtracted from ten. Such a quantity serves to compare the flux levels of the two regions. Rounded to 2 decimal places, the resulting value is -1.00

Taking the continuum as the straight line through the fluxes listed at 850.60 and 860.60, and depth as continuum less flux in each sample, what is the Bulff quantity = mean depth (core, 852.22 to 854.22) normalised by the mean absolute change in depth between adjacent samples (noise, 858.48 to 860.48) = 6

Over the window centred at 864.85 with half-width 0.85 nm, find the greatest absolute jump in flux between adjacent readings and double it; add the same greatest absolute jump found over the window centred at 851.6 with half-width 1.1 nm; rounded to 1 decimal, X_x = 4.0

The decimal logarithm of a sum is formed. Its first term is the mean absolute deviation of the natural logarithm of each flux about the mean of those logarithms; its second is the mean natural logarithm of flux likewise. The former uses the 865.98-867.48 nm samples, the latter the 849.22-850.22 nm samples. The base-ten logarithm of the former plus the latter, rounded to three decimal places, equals 0.491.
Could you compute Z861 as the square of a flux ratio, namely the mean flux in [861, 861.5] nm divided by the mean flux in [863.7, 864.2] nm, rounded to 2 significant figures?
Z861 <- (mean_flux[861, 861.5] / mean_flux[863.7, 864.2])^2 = 0.88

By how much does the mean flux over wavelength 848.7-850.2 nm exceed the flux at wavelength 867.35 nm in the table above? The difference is -0.9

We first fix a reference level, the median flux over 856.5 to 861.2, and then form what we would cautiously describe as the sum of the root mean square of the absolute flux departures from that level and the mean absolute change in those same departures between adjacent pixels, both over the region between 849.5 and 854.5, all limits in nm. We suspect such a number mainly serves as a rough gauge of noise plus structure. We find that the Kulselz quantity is 3.5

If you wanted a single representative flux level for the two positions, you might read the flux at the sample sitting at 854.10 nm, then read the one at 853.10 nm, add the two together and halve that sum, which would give 19.3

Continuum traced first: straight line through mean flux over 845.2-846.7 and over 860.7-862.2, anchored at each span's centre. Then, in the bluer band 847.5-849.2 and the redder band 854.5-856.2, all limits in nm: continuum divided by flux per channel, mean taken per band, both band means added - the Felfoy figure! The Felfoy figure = 2.05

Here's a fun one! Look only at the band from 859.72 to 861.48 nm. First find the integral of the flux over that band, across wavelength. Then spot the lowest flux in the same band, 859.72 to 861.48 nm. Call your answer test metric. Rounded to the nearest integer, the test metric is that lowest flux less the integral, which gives -17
